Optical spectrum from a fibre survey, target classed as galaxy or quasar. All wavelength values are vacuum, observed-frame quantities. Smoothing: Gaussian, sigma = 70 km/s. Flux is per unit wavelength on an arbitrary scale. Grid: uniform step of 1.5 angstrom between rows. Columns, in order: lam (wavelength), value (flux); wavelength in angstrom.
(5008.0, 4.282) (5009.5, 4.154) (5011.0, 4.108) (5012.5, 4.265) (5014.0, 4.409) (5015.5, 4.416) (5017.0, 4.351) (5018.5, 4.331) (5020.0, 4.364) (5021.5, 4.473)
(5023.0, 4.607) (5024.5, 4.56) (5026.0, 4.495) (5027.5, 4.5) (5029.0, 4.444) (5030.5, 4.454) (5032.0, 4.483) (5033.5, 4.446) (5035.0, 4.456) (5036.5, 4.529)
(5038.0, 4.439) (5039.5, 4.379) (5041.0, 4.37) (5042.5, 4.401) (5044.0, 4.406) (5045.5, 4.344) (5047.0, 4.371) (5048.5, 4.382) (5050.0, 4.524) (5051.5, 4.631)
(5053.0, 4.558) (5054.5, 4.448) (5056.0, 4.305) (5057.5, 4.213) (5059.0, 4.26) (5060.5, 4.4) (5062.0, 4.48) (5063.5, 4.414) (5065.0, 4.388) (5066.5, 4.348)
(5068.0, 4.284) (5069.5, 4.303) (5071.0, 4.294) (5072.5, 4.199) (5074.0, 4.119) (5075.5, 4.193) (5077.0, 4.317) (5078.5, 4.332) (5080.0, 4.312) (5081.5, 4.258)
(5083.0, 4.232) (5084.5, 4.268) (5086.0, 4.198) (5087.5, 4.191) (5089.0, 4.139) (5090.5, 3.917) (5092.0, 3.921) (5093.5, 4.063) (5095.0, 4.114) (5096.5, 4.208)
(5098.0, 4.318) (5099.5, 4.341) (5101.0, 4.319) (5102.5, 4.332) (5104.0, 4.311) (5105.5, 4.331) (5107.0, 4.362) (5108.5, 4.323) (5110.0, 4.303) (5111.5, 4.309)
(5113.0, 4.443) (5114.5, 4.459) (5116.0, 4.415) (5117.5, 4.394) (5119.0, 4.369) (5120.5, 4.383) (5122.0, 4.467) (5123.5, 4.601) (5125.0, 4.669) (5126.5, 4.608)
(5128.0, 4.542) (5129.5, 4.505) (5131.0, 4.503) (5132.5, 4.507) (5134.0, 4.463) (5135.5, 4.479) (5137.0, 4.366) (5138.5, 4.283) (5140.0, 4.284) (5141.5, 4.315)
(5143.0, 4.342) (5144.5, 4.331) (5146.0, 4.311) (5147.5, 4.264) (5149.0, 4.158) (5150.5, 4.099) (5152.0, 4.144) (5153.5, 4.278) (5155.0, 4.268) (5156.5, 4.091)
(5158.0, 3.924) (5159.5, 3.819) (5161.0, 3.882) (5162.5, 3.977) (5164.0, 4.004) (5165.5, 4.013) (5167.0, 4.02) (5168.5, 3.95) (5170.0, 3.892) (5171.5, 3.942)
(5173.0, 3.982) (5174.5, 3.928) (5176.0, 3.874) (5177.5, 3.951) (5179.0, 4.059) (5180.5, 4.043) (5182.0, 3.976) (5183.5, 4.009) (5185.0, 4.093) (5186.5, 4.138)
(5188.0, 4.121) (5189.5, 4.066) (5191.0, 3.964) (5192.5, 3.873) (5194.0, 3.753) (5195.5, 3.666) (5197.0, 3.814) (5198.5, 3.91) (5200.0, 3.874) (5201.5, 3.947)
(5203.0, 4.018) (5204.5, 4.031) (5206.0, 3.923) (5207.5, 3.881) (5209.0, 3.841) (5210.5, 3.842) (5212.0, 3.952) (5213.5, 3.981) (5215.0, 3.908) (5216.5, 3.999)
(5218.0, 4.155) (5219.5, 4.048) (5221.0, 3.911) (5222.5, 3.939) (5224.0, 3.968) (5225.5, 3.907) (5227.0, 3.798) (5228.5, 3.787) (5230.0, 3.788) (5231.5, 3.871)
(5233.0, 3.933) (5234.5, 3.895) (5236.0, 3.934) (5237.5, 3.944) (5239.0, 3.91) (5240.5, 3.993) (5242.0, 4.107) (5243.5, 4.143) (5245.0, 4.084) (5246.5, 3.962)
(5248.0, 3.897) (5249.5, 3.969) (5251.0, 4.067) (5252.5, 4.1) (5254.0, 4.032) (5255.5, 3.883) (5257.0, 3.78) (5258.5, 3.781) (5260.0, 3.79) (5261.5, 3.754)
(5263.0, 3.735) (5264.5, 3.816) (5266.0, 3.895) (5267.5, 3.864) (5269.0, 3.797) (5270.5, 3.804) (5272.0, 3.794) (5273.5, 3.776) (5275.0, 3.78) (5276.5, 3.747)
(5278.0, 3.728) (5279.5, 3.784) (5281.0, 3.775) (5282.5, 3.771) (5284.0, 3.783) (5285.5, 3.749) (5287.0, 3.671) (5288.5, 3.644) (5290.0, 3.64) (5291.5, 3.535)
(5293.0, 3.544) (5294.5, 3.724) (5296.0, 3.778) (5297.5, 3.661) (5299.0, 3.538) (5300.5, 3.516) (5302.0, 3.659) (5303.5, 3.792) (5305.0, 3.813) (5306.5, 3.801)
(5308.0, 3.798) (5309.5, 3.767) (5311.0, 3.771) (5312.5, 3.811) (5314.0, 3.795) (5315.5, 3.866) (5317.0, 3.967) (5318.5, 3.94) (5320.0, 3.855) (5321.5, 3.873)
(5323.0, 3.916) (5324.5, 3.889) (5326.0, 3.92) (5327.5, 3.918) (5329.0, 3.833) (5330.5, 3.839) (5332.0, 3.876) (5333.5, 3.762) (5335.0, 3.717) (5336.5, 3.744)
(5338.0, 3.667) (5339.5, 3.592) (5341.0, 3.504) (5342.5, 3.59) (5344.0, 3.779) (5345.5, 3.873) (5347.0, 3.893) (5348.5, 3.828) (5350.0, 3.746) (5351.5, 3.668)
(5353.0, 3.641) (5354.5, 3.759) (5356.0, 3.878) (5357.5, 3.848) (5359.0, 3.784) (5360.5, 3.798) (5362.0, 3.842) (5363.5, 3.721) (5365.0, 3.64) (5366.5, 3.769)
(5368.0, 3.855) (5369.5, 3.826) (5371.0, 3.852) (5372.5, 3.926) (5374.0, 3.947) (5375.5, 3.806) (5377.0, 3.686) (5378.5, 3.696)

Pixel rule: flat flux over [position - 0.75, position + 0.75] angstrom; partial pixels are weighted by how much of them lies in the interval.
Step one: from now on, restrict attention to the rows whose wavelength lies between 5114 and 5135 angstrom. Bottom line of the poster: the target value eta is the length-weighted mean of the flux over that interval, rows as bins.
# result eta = 4.49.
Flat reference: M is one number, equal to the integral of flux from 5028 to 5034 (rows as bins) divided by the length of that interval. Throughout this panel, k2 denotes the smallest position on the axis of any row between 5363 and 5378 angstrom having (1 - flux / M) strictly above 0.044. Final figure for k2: 5363.5 angstrom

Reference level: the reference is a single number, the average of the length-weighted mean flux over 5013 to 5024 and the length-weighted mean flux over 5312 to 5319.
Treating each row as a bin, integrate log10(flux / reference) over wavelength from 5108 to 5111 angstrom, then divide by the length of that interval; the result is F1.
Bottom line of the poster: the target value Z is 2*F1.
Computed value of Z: 0.034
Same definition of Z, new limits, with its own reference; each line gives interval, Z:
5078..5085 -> 0.027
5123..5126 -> 0.096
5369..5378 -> -0.068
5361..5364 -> -0.079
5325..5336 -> -0.068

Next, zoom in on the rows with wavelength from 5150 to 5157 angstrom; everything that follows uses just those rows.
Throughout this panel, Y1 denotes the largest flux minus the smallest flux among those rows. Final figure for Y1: 0.19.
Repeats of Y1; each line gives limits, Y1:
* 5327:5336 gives 0.20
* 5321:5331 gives 0.09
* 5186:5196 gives 0.47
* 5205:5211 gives 0.08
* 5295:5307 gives 0.30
